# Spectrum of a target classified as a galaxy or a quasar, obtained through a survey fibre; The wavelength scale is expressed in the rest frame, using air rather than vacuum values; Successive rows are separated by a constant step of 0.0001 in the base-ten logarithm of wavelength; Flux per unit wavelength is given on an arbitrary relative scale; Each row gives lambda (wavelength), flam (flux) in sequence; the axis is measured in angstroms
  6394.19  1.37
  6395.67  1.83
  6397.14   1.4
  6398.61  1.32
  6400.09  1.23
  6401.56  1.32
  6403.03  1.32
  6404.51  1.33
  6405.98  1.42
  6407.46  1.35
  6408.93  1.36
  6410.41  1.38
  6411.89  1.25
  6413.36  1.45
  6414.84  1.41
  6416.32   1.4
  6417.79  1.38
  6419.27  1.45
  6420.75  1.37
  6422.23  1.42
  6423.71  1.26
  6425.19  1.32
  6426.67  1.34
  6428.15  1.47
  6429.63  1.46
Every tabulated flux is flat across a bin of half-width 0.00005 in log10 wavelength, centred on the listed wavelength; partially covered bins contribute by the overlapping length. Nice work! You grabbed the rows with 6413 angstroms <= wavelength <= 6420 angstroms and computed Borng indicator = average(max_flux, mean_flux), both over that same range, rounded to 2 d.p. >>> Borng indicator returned 1.43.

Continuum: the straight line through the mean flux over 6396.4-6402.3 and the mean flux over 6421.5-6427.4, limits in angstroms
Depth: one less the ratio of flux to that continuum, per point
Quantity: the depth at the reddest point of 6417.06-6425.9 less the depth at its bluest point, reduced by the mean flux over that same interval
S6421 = -1.32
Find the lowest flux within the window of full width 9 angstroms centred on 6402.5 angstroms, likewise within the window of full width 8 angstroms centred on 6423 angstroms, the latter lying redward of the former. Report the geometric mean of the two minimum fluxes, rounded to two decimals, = 1.24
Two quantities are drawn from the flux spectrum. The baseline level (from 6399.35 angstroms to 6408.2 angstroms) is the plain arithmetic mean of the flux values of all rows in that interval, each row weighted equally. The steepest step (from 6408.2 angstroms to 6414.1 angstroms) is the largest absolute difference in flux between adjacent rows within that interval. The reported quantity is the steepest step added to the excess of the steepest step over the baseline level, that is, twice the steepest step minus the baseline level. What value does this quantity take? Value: -0.93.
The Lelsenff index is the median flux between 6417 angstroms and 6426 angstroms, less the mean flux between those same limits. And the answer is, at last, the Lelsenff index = 0.008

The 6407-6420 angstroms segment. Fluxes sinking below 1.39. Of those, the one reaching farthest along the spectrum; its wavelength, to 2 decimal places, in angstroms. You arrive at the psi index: 6417.79 angstroms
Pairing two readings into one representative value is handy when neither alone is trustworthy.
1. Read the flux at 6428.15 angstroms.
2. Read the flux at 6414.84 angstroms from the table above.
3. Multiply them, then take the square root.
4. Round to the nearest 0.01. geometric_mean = 1.44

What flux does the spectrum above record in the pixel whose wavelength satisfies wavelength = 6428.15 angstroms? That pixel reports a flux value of 1.47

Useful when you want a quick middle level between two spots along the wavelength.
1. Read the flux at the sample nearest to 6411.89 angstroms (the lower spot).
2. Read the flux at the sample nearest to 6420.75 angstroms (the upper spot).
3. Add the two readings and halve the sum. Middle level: 1.31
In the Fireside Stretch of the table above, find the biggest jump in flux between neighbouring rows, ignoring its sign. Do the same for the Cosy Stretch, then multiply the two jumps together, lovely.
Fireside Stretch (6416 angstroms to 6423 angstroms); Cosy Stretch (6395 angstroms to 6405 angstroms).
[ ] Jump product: 0.03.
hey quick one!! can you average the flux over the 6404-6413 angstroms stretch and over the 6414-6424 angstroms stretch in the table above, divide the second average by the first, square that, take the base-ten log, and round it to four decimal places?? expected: 0.0229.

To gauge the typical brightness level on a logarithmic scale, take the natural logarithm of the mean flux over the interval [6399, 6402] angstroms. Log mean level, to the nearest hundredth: 0.24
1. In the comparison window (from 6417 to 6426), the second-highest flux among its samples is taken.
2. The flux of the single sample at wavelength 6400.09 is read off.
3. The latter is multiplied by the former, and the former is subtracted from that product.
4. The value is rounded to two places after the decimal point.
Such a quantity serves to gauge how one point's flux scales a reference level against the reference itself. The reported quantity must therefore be 0.33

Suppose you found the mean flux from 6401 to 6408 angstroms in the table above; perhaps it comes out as 1.35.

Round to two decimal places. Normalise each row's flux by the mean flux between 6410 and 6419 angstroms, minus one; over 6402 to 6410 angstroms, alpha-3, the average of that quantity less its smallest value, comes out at 0.03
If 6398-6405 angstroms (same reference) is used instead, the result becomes 0.05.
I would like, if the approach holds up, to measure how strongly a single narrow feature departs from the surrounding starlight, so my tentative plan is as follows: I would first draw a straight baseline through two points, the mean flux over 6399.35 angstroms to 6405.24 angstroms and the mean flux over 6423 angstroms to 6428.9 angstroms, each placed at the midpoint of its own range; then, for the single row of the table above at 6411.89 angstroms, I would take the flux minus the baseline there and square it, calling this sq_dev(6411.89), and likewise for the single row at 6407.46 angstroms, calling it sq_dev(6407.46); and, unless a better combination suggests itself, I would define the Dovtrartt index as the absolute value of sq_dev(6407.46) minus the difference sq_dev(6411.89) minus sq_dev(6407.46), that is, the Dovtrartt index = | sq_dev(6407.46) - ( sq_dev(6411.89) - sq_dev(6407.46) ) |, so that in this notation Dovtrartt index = 0.002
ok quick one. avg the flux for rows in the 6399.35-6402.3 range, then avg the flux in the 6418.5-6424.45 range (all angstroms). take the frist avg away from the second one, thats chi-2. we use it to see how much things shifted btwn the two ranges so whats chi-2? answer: 0.10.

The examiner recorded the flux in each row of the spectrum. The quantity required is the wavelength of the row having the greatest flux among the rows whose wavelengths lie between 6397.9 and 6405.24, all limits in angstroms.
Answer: 6404.51 angstroms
